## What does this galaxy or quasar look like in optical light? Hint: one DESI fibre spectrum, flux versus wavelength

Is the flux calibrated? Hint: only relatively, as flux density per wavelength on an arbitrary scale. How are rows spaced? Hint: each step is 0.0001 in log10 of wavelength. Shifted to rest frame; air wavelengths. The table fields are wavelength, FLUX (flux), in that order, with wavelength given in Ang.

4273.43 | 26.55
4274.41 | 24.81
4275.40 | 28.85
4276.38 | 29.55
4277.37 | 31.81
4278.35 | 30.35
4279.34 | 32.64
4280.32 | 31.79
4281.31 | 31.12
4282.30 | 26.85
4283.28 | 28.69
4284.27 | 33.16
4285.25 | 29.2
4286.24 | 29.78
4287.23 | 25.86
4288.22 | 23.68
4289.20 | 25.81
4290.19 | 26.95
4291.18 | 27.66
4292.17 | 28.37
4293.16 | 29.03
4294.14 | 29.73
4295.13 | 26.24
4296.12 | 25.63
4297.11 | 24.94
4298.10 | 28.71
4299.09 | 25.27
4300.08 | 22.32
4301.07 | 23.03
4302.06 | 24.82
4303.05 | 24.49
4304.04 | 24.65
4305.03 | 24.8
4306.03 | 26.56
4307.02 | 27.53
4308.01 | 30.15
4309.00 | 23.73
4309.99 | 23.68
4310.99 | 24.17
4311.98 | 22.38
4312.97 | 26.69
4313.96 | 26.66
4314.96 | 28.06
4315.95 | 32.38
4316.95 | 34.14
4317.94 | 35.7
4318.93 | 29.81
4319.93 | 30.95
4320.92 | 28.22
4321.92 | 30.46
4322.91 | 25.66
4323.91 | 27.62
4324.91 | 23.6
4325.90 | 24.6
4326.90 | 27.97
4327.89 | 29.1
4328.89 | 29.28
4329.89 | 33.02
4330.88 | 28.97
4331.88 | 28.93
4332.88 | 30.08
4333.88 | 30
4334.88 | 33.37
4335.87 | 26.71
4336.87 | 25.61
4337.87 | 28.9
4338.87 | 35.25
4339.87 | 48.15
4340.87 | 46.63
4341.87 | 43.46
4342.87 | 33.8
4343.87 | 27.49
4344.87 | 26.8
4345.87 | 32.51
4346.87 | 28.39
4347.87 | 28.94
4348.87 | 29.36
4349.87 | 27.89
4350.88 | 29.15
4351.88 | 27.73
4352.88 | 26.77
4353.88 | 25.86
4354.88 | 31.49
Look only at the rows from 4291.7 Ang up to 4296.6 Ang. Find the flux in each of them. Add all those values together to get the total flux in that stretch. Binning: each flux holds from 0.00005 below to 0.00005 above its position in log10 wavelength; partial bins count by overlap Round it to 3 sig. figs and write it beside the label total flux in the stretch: 139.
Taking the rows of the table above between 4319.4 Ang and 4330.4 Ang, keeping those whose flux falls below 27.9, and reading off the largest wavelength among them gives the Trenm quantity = 4325.90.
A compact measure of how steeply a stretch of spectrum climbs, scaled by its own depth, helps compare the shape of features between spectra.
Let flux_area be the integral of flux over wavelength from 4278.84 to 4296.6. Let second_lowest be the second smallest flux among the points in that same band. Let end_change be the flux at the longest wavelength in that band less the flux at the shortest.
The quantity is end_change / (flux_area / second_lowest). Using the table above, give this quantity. -0.36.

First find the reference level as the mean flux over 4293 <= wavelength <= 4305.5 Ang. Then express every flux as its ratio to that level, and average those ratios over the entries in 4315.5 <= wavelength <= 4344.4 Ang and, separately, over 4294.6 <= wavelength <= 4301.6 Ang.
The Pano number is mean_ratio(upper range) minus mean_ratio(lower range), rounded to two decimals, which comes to 0.24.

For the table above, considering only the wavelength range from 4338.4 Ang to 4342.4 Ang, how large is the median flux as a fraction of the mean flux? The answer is 1.04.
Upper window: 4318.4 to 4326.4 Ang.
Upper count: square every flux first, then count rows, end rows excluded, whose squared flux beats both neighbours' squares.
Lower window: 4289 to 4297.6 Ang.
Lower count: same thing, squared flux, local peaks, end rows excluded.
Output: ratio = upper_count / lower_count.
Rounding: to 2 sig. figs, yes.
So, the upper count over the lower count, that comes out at 3.0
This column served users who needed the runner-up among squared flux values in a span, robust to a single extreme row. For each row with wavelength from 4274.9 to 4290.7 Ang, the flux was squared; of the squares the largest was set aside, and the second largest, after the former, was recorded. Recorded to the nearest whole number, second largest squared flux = 1065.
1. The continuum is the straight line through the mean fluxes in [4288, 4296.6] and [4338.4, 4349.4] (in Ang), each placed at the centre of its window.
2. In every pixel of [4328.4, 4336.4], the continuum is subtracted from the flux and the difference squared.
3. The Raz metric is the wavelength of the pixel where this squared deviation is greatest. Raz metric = 4335.87 Ang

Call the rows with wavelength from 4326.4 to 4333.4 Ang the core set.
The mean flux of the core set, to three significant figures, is 29.6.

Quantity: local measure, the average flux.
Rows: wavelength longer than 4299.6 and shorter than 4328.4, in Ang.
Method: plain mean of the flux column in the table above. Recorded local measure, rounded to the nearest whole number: 27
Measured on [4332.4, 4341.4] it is 34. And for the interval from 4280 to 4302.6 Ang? 27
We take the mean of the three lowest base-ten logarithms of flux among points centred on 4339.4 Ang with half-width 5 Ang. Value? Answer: 1.42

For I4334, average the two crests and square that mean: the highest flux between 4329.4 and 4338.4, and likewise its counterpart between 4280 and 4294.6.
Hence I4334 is 1107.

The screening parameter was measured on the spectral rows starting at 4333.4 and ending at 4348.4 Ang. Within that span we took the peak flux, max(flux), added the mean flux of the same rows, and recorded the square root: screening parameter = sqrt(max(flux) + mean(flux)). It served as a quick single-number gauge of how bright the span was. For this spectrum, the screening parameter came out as 9.01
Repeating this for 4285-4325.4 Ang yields 7.92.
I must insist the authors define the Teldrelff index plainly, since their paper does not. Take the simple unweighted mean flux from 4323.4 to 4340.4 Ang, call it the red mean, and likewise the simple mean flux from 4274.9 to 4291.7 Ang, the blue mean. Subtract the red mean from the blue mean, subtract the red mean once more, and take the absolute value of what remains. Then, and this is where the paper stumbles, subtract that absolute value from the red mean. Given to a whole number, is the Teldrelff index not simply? -1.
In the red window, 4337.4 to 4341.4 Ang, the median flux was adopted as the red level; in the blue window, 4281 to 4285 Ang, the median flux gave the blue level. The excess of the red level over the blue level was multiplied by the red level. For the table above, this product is 452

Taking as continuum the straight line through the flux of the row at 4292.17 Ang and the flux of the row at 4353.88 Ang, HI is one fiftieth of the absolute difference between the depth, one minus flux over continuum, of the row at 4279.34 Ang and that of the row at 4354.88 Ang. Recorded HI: 0.0018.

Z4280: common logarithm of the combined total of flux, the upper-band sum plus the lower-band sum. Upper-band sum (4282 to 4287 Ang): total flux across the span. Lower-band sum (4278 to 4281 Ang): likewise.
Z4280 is 2.38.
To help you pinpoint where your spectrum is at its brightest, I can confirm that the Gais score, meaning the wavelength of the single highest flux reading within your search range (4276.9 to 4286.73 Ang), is 4284.27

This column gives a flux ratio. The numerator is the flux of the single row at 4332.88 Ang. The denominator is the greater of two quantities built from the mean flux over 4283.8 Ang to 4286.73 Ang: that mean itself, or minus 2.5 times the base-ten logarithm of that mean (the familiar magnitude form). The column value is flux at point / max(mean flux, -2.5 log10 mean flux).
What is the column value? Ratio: 0.98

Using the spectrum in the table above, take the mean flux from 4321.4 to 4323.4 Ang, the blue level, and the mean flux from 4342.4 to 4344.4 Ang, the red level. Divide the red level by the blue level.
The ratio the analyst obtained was 1.09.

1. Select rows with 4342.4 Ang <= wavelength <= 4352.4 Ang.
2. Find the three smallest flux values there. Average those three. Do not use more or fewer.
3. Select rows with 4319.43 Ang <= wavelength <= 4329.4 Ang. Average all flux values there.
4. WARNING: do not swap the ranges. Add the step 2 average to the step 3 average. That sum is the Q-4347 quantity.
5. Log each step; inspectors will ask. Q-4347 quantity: 55.1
